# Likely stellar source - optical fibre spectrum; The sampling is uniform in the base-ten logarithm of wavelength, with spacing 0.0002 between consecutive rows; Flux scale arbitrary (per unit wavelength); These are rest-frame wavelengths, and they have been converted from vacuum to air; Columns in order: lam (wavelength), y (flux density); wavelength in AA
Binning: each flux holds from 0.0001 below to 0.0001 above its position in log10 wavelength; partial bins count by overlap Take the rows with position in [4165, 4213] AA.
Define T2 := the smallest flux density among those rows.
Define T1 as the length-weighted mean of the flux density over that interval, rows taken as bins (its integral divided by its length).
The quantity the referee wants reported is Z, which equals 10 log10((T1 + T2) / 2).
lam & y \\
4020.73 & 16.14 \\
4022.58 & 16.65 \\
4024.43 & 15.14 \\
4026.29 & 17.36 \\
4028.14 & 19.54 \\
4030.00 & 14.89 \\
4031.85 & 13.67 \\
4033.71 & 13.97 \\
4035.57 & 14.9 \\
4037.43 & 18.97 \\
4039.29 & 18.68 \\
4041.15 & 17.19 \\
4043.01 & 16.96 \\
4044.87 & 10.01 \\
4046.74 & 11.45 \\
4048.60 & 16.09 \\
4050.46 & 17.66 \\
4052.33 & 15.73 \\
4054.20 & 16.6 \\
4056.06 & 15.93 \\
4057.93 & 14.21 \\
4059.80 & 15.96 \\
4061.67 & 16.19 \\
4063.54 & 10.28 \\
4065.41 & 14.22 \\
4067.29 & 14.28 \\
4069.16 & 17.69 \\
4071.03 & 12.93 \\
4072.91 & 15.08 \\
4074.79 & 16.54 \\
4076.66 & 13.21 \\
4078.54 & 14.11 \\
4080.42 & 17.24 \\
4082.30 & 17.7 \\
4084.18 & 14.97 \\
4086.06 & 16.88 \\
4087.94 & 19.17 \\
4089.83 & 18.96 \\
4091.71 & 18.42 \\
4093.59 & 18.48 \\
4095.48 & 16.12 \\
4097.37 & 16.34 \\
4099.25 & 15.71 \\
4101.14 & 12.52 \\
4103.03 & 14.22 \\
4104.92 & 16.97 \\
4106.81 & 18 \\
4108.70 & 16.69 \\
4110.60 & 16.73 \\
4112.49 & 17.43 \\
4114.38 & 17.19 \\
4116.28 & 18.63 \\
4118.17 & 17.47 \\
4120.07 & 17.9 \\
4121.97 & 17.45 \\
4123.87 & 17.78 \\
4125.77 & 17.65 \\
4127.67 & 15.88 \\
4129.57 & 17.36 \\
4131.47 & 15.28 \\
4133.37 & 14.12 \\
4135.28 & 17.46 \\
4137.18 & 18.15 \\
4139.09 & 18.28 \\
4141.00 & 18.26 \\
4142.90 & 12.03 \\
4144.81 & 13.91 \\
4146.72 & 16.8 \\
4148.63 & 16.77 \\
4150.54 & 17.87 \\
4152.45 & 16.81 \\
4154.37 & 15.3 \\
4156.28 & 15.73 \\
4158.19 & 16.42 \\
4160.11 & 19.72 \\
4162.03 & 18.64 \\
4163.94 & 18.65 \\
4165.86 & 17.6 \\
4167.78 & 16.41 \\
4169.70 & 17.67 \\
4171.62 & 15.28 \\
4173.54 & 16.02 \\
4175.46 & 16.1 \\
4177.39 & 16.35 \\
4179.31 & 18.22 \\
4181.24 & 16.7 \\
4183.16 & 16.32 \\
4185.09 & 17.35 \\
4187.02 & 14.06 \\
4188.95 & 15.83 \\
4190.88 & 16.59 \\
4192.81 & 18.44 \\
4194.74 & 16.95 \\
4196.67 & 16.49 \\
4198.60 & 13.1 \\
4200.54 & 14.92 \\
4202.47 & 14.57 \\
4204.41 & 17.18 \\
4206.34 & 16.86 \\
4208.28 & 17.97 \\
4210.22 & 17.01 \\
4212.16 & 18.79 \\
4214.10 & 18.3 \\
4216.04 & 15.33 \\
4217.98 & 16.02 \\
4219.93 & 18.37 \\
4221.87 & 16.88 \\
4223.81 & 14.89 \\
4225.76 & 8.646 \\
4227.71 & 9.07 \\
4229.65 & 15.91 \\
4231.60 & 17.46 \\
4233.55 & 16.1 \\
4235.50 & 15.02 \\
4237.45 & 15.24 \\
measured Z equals 11.70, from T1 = 16.5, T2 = 13.1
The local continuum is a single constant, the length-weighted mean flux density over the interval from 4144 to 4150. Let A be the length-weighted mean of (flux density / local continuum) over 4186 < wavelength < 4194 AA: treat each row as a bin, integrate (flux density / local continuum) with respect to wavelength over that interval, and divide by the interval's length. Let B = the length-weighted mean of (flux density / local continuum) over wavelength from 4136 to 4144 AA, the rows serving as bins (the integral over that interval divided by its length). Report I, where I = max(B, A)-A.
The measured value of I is 0.03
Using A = 1.01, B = 1.04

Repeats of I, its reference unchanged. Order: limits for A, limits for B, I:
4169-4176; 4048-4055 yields 0.02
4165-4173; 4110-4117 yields 0.05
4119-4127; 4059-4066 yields 0.00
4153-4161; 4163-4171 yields 0.04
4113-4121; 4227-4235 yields 0.00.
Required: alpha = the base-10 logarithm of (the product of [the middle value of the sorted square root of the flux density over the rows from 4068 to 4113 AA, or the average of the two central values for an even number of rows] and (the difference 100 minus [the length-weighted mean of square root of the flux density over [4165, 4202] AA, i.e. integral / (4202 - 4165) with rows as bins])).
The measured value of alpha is 2.59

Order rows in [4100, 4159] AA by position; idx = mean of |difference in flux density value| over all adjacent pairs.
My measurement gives 1.27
